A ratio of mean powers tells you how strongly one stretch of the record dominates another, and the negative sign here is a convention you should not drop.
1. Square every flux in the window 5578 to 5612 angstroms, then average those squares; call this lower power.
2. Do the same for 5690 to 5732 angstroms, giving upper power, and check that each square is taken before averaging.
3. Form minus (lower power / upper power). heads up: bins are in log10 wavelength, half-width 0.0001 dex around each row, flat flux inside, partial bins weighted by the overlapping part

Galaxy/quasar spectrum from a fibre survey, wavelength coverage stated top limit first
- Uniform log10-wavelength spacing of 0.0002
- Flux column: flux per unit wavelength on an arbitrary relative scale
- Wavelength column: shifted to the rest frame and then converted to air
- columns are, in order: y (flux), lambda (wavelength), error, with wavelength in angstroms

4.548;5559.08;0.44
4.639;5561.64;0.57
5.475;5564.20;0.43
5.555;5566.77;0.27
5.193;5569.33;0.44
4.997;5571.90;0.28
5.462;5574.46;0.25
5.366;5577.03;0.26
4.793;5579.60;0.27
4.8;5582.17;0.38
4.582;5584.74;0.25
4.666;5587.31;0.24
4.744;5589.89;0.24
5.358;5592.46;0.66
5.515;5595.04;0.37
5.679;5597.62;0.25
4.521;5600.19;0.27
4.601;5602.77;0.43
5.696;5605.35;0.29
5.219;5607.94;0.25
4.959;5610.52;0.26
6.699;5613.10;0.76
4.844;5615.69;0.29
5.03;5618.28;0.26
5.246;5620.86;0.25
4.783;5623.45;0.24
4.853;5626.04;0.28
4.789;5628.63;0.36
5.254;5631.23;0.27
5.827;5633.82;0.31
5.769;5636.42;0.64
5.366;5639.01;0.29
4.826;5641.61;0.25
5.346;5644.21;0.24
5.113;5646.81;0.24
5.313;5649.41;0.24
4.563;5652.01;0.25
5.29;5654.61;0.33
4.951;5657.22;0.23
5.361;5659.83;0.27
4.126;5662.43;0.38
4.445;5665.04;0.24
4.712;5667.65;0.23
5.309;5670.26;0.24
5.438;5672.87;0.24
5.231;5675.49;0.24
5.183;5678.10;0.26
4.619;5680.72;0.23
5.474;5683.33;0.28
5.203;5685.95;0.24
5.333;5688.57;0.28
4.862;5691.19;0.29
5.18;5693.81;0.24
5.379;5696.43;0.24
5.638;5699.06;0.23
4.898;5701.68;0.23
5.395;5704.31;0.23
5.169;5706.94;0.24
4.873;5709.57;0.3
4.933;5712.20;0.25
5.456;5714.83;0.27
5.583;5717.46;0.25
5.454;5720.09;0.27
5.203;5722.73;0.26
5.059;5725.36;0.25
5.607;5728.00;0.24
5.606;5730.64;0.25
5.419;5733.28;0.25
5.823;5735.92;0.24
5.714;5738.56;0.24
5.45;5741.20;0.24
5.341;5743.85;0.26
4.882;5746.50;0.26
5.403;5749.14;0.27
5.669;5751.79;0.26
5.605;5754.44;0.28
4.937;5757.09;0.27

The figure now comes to -0.91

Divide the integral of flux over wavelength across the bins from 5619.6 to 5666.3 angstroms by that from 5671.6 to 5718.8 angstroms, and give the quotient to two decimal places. 0.96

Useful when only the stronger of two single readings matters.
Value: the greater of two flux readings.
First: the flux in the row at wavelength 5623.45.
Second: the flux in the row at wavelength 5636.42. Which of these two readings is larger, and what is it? 5.77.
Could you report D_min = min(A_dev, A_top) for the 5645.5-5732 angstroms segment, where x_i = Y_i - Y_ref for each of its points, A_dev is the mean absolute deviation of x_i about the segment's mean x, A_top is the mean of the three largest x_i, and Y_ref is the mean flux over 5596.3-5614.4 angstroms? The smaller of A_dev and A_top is 0.28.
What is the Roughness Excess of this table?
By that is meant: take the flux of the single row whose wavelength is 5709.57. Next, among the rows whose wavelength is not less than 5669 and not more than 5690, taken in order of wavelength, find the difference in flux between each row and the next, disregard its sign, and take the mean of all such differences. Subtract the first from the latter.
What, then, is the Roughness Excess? -4.56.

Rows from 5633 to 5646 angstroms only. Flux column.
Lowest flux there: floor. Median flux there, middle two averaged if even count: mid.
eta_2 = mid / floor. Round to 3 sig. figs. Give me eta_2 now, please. 1.11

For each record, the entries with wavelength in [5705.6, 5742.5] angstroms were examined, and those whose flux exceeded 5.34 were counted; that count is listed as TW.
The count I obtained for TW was 9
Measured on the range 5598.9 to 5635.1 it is 3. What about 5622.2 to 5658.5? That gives 4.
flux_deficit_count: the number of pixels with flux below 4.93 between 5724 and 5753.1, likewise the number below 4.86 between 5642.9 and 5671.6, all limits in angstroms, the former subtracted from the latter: 3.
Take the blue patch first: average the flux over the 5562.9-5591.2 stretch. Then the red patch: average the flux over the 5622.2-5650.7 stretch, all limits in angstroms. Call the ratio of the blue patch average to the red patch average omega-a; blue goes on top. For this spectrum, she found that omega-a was 0.972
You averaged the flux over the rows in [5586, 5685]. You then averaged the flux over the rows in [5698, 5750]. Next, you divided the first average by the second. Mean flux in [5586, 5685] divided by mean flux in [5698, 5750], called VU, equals 0.959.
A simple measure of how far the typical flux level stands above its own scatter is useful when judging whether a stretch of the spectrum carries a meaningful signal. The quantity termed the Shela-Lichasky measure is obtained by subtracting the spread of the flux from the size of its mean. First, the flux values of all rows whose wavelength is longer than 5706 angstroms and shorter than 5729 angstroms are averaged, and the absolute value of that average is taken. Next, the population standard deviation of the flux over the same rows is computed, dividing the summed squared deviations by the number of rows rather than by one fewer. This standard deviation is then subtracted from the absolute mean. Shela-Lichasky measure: 5.00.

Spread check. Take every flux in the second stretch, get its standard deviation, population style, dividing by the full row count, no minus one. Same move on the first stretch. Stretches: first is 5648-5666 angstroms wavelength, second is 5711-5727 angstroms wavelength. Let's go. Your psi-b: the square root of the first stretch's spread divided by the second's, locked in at 1.4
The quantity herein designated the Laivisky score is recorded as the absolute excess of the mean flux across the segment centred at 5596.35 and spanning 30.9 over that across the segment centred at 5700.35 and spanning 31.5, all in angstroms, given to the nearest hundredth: 0.16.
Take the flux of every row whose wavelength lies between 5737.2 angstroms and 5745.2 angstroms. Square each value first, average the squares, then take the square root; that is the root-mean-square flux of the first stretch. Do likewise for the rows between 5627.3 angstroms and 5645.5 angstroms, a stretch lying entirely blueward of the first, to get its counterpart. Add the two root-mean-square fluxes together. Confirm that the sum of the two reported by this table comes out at 10.83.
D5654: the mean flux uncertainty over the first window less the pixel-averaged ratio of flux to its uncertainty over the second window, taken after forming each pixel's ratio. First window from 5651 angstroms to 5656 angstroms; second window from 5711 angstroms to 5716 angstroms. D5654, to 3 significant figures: -19.7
